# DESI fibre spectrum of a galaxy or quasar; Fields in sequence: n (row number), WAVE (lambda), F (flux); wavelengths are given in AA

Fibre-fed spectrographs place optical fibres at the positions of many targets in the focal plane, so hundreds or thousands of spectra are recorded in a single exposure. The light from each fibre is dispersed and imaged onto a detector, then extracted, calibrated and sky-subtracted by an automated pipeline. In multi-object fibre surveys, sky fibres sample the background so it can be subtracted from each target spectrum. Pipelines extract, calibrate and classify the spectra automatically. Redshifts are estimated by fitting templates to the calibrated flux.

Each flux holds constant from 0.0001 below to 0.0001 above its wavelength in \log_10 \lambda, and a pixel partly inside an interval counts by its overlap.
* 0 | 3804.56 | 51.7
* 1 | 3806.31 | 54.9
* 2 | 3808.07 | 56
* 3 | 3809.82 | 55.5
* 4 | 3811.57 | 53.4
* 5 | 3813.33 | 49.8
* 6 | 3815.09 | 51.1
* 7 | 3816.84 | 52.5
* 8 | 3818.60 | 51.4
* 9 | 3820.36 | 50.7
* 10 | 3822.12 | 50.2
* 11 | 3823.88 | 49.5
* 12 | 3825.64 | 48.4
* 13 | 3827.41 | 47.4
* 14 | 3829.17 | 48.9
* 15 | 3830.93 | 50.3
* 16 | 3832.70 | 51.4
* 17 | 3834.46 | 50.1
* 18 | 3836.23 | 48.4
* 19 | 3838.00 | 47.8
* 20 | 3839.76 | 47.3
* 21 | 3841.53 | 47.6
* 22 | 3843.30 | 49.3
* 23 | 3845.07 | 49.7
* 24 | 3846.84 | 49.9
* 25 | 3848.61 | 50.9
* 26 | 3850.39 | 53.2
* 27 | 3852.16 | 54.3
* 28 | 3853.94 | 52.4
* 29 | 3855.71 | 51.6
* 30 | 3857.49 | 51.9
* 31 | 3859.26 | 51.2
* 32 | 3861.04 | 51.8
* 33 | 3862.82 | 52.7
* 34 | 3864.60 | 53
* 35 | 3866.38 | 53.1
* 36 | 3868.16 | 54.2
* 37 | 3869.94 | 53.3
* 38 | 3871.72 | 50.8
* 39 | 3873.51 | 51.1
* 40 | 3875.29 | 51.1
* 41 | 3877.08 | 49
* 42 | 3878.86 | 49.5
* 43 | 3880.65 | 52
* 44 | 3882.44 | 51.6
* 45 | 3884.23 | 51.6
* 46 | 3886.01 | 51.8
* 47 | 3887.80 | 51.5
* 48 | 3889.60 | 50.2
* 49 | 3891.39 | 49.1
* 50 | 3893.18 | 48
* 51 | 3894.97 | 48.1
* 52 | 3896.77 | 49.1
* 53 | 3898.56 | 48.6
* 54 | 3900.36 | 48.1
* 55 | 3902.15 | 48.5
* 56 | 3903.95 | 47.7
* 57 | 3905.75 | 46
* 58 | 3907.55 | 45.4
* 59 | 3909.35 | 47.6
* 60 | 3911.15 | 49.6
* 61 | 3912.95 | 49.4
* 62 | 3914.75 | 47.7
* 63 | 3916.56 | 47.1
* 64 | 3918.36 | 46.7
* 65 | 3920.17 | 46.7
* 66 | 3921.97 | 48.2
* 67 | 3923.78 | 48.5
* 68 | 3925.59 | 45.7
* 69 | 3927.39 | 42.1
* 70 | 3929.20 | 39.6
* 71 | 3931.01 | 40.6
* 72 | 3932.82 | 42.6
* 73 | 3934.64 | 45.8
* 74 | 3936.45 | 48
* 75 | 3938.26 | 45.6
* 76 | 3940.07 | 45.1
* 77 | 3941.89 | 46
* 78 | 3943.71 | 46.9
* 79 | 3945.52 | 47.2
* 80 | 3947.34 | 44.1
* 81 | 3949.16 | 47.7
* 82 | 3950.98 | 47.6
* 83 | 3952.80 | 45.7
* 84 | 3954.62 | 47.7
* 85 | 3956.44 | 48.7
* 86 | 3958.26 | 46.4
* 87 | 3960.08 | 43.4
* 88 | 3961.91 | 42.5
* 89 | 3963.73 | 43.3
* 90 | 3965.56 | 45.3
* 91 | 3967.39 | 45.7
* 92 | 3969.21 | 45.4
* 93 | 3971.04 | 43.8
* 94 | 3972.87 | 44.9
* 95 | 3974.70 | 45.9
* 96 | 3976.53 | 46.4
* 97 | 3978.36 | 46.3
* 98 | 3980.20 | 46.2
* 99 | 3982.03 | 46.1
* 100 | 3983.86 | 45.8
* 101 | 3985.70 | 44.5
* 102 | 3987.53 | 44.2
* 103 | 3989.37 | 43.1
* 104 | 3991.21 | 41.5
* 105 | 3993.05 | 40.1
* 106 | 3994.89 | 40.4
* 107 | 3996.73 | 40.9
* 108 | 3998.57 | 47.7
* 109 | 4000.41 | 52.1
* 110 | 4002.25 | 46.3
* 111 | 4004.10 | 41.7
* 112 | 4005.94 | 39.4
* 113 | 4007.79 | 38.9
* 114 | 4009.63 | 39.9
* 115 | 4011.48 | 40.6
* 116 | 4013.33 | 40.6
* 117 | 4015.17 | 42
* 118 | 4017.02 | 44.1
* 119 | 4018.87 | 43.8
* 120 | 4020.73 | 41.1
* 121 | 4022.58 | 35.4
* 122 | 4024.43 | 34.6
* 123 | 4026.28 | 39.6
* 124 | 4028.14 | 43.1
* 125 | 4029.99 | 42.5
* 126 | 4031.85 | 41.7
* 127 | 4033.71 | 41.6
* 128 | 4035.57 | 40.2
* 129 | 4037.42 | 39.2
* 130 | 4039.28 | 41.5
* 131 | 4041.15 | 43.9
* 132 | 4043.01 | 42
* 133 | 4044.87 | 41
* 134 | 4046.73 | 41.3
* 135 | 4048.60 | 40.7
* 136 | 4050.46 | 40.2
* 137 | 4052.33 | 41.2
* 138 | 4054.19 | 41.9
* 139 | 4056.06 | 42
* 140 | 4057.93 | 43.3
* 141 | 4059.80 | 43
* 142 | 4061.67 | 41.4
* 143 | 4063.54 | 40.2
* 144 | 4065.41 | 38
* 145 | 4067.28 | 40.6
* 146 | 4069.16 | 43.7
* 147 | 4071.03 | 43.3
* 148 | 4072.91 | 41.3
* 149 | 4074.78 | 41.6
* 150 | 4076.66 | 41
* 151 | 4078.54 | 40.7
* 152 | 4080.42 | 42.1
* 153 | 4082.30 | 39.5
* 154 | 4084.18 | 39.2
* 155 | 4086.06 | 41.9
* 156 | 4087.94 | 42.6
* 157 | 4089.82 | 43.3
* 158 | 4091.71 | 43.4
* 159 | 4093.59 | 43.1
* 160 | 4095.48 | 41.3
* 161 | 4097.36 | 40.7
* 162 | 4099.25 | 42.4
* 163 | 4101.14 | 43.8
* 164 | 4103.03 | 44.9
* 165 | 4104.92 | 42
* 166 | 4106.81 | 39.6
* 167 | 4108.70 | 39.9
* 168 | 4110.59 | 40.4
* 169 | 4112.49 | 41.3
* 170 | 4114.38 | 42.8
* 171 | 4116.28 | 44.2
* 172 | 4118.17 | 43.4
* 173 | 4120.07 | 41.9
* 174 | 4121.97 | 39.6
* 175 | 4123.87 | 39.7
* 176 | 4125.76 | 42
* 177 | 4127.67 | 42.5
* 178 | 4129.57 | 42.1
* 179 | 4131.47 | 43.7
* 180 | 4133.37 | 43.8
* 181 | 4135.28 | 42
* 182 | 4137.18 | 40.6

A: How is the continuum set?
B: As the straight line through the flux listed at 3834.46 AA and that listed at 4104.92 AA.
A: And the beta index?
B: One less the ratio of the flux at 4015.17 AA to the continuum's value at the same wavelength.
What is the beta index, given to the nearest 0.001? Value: 0.060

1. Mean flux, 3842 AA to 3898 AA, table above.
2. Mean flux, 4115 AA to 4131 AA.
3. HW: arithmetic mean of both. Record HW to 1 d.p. 46.6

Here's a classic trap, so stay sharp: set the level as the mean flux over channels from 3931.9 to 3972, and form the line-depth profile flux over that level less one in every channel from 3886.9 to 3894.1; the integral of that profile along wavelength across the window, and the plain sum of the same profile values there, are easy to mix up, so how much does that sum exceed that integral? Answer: -0.28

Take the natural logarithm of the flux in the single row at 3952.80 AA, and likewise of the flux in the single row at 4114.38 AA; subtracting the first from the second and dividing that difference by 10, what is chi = -0.007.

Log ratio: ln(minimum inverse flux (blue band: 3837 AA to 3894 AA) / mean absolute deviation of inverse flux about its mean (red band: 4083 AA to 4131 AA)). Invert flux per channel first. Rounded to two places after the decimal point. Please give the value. 3.24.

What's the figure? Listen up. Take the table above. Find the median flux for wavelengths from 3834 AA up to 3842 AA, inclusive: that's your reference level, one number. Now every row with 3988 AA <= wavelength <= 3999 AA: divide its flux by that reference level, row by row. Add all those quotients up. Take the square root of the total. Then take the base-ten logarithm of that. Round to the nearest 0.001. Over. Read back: 0.362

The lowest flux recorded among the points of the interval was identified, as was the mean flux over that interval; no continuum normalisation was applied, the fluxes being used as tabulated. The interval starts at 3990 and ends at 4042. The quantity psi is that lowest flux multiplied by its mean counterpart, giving 1439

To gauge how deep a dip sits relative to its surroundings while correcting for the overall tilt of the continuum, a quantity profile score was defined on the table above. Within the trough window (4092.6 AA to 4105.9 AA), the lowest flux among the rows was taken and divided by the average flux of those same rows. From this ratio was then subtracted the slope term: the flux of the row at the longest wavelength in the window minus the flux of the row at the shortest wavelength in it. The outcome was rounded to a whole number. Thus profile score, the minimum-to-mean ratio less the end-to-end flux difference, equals 2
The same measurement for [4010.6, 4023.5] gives 6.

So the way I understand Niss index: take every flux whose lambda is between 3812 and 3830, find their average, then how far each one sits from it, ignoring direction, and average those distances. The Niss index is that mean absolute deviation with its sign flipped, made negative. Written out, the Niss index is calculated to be -1.2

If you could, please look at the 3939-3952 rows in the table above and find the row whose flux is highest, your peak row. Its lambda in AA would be 3949.16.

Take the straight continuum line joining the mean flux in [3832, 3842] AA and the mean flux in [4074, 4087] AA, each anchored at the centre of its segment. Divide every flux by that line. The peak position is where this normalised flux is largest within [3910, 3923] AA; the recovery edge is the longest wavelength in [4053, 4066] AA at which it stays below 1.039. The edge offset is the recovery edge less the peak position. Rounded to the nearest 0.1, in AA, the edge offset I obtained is 154.3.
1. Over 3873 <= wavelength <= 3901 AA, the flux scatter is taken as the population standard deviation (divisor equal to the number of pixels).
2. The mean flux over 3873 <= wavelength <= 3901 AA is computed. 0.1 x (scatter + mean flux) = 5.1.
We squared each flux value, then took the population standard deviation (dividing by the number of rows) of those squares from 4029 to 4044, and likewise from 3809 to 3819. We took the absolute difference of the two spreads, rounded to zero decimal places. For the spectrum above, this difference 83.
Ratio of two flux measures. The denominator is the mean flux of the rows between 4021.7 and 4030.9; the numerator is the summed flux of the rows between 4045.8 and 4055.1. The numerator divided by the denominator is 5.3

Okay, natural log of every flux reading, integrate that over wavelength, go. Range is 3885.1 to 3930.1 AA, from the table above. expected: 174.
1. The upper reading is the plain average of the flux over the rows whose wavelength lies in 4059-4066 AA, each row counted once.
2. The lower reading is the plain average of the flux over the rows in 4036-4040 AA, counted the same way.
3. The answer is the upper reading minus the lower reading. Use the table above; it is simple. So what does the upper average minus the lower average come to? 0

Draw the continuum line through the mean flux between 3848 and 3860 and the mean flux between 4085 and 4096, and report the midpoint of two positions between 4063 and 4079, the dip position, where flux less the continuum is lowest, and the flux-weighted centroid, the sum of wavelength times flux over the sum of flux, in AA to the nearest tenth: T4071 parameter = 4068.2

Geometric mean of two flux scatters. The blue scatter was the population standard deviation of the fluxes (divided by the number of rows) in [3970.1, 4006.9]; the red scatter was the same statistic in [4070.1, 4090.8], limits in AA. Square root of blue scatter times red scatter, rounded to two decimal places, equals 1.97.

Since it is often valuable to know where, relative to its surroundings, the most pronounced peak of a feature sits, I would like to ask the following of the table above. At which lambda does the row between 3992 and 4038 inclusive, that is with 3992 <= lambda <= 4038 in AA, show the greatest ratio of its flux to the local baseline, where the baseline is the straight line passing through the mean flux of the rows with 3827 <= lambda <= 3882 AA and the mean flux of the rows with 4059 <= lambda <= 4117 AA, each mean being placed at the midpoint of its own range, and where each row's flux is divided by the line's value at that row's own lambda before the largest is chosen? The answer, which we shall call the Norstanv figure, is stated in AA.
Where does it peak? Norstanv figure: 4000.41 AA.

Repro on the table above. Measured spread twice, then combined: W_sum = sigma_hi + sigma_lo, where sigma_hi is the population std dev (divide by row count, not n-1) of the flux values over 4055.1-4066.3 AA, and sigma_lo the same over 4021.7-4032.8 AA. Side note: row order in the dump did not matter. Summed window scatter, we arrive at 5.2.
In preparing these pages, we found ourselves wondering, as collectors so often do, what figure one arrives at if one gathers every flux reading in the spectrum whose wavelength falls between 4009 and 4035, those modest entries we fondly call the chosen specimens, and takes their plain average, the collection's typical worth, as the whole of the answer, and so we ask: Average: 41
